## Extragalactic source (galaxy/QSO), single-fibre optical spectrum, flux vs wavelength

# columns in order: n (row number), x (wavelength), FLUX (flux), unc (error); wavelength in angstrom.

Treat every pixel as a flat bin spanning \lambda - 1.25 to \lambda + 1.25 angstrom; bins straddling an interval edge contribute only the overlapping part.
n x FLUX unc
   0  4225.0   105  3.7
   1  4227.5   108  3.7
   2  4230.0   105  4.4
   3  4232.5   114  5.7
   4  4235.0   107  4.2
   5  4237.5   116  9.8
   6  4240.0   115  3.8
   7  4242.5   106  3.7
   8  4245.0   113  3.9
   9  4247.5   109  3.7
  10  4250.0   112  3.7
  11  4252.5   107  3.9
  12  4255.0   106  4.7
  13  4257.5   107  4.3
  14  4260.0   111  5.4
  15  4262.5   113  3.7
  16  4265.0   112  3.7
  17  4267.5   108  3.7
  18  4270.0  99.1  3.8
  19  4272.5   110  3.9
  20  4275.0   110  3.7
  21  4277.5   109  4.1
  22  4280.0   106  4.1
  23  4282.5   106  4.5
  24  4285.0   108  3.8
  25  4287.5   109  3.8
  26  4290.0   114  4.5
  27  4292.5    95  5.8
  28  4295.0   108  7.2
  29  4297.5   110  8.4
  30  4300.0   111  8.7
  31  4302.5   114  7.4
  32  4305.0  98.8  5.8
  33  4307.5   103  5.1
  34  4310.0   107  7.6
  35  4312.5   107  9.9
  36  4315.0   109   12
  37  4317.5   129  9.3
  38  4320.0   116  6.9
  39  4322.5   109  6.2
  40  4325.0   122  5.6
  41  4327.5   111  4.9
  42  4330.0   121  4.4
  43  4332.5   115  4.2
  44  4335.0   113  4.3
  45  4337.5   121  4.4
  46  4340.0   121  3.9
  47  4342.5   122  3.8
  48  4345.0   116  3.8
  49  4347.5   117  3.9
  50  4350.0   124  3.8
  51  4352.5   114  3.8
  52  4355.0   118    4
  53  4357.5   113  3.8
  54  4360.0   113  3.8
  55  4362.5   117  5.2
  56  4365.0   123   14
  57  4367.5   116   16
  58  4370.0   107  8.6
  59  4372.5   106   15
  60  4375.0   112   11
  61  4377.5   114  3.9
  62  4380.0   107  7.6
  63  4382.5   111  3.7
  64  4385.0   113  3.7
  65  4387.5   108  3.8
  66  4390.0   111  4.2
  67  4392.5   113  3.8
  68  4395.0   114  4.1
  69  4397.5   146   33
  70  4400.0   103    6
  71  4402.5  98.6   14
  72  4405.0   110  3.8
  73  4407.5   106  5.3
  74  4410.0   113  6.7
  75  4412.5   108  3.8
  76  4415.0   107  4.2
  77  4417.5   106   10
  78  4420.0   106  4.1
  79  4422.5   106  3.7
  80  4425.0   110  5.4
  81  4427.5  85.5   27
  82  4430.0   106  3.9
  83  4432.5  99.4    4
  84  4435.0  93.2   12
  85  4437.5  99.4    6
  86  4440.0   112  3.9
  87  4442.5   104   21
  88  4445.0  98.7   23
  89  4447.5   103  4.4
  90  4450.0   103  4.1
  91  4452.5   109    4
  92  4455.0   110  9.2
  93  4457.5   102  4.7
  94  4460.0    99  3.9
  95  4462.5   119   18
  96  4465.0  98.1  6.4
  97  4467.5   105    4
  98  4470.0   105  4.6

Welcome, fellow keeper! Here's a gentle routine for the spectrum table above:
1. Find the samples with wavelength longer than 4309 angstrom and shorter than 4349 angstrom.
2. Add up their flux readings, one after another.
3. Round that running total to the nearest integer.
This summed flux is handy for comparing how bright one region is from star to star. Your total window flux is 1856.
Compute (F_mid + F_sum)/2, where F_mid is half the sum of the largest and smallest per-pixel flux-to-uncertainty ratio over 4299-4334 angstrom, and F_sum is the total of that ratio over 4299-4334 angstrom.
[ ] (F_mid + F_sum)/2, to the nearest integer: 133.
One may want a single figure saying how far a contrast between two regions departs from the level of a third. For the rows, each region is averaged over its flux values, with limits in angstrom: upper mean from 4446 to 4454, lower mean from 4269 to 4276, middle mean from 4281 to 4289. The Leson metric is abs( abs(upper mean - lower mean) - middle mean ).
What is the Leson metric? 106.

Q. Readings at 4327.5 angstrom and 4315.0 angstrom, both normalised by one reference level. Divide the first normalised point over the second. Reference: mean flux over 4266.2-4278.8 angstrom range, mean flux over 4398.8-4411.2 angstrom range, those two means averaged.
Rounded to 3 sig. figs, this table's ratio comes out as 1.02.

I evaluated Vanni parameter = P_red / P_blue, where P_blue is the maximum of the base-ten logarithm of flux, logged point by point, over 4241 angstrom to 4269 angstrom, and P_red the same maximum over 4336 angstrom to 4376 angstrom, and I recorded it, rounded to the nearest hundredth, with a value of 1.02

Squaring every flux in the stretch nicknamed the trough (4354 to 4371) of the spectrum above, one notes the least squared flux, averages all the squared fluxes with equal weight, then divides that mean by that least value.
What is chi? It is 1.16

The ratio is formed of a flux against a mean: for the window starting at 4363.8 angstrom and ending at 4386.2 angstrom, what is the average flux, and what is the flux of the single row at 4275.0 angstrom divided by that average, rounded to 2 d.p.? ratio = 0.98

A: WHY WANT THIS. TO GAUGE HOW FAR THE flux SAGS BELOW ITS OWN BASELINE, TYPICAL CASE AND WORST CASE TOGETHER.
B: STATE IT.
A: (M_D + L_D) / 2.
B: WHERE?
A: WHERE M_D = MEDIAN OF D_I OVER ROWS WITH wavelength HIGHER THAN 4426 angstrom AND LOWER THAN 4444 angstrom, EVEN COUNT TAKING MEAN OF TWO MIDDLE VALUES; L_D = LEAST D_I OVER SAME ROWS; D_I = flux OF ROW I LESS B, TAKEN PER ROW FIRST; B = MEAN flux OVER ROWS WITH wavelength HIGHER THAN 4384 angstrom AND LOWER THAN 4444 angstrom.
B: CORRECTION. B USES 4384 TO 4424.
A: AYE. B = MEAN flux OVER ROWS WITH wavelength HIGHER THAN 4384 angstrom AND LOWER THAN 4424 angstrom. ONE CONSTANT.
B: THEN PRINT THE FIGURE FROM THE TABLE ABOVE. -18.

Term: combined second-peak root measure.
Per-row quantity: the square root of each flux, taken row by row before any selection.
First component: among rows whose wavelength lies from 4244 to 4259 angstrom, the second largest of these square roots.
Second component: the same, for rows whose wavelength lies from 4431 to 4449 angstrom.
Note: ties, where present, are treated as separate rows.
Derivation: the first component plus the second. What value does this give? 20.8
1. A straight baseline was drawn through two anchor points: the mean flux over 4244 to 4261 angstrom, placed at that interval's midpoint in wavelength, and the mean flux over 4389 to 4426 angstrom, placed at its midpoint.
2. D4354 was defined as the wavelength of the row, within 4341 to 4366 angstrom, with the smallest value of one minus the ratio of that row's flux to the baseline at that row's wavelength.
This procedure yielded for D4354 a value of 4350.0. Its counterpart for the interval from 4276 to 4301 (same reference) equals 4290.0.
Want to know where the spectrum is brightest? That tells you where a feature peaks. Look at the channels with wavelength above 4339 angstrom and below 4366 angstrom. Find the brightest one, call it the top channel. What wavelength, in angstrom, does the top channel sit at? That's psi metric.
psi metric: 4350.0 angstrom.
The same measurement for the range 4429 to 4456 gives 4440.0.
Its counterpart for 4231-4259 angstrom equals 4237.5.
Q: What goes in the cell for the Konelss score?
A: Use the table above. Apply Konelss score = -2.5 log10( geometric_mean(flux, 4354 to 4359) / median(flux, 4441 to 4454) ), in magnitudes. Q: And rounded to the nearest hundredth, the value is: -0.12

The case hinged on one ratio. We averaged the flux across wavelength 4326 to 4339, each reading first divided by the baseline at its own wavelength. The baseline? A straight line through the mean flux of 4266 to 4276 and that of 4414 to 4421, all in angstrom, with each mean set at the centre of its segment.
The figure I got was 1.09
